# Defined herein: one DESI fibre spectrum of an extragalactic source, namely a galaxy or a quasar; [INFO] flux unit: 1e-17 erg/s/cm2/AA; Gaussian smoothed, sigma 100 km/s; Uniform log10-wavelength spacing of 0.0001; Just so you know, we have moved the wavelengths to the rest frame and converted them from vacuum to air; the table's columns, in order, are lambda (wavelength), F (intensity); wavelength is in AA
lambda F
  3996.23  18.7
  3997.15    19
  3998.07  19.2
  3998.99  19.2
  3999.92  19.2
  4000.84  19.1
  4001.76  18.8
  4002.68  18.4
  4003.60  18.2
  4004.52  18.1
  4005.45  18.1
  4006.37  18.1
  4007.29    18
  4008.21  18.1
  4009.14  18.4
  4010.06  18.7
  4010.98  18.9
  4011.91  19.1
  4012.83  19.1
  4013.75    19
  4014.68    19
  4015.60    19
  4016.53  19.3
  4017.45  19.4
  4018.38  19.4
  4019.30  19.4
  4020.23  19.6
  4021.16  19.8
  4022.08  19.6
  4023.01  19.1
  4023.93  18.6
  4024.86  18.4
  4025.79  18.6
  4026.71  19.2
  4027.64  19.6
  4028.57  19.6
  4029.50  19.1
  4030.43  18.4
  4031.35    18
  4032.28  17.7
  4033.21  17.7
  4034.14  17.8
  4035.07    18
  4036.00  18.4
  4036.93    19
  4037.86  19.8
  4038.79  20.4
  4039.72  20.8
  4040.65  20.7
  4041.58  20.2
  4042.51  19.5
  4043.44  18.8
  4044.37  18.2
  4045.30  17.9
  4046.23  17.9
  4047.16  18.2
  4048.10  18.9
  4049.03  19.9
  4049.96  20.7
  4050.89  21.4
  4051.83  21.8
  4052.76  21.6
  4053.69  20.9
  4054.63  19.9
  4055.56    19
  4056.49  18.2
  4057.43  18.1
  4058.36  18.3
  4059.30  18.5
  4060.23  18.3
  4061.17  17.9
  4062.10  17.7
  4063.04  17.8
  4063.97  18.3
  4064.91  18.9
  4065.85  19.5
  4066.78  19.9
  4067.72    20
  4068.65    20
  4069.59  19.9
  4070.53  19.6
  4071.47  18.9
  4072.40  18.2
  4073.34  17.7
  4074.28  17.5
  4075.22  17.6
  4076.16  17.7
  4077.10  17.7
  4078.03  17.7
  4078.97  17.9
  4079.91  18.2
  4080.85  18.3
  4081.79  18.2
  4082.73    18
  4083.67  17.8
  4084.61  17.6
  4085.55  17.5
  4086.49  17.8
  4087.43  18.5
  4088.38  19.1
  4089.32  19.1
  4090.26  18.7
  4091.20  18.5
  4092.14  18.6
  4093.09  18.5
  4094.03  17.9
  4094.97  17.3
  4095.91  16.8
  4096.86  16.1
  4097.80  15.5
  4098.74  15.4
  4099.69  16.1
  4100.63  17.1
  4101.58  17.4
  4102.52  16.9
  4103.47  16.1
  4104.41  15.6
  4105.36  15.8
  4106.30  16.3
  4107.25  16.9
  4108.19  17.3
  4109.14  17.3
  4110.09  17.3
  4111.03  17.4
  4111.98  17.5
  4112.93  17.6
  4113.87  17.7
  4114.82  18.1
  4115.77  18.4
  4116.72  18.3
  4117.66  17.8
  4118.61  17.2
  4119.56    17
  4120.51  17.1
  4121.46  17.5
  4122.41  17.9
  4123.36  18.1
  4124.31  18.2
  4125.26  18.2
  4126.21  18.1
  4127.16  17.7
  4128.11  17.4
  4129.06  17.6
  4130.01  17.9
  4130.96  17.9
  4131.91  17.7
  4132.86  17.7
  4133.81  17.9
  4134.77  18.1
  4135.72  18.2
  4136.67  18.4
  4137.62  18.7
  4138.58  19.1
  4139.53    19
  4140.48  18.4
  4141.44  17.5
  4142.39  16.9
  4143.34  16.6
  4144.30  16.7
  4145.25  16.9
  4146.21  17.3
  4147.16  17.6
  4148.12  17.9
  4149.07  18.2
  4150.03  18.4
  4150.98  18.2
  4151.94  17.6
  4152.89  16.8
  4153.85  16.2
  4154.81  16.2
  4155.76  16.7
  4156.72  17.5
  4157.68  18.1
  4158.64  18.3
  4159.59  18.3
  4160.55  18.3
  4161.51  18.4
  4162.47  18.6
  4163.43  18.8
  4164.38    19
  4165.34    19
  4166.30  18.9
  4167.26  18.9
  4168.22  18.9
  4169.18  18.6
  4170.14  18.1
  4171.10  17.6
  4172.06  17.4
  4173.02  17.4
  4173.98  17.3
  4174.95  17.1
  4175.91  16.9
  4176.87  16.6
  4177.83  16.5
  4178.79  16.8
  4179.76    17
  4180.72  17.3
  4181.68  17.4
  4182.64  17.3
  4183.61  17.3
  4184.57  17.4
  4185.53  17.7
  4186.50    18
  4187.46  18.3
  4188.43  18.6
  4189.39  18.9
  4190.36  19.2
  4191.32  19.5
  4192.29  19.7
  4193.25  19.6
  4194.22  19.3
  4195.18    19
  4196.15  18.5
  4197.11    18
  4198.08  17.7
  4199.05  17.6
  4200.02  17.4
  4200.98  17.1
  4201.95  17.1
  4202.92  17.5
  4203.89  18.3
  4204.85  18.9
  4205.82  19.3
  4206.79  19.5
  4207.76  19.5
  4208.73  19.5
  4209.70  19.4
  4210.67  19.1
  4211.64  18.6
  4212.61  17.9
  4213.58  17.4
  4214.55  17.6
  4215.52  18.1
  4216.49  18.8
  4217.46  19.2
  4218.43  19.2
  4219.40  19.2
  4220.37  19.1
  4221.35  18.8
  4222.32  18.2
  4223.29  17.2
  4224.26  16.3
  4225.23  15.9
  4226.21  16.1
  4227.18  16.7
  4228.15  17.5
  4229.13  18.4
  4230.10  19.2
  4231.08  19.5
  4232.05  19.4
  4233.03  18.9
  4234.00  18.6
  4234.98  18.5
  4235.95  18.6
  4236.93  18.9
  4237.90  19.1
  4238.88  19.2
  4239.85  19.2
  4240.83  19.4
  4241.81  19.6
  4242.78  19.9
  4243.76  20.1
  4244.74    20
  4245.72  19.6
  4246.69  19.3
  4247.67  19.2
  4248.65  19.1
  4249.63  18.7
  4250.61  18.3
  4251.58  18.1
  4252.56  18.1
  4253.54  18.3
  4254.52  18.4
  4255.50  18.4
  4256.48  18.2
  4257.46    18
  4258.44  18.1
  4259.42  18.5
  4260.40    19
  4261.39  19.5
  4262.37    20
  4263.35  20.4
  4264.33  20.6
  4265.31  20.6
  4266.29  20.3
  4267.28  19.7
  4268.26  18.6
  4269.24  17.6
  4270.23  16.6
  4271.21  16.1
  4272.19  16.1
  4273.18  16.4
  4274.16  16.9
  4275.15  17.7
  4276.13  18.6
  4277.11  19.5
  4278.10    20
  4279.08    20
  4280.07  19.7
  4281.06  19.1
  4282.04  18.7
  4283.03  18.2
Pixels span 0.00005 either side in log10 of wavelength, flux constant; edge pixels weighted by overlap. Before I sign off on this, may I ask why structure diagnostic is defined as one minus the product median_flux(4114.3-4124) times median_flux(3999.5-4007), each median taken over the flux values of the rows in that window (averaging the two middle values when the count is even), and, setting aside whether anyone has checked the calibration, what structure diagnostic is -326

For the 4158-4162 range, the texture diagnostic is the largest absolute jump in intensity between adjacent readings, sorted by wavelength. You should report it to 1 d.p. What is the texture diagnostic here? 0.1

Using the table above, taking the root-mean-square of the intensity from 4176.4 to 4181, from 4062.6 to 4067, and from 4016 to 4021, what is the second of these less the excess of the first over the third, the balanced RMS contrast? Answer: 21.5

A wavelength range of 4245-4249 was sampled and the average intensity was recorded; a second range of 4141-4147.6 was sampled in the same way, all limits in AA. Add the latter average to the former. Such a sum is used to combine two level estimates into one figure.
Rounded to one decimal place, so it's 36.4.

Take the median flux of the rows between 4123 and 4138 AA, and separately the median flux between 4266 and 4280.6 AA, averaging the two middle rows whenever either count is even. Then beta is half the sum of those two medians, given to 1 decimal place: 18.3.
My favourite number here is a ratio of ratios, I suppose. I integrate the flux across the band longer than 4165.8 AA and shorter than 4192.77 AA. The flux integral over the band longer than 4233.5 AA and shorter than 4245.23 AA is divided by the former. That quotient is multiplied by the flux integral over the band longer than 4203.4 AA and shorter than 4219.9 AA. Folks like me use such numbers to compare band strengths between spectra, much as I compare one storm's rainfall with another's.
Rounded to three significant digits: 145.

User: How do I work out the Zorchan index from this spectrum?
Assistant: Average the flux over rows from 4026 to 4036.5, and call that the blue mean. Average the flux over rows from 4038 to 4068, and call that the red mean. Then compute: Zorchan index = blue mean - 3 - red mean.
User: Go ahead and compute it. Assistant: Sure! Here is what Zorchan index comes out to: -3.8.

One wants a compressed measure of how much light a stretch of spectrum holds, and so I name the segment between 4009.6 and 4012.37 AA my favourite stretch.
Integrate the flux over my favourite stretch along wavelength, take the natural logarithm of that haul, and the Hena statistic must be 3.96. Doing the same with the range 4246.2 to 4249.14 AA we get 4.03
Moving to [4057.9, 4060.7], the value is 3.94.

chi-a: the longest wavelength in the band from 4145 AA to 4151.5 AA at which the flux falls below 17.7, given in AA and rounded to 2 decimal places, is 4147.16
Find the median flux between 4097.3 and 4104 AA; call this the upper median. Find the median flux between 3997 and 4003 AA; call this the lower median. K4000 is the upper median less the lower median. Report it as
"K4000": -3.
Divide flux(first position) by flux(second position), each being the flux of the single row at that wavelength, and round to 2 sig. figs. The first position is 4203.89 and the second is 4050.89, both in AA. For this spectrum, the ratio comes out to 0.86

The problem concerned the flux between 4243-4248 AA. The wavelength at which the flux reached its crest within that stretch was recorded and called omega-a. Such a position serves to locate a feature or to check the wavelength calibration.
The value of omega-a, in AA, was 4243.76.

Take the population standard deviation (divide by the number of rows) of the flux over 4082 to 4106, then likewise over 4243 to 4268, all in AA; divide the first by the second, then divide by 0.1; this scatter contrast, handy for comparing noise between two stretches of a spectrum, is 13.2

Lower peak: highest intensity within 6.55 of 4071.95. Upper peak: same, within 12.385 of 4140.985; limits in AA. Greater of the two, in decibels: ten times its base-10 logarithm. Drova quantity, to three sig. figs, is 13.0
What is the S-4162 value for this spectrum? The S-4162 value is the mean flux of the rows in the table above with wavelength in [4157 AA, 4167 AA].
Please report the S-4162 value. 18.6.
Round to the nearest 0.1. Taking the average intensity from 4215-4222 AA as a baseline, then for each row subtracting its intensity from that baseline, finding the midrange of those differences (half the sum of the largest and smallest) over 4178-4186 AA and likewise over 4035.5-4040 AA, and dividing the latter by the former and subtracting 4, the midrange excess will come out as -4.4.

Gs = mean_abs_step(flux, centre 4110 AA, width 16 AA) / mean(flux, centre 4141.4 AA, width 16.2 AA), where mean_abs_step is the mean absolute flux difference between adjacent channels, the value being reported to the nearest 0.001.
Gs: 0.016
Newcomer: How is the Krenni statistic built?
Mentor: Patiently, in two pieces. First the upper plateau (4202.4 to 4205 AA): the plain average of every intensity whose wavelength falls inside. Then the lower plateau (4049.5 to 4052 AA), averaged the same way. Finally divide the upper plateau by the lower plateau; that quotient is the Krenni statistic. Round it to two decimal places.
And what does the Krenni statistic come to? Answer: 0.86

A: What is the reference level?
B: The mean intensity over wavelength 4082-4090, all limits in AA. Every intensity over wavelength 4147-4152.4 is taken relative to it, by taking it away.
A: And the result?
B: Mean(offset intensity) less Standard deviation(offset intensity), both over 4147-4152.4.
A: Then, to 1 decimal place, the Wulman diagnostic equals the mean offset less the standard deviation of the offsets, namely -0.5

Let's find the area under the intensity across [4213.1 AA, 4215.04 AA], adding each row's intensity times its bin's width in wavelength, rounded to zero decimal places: 34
